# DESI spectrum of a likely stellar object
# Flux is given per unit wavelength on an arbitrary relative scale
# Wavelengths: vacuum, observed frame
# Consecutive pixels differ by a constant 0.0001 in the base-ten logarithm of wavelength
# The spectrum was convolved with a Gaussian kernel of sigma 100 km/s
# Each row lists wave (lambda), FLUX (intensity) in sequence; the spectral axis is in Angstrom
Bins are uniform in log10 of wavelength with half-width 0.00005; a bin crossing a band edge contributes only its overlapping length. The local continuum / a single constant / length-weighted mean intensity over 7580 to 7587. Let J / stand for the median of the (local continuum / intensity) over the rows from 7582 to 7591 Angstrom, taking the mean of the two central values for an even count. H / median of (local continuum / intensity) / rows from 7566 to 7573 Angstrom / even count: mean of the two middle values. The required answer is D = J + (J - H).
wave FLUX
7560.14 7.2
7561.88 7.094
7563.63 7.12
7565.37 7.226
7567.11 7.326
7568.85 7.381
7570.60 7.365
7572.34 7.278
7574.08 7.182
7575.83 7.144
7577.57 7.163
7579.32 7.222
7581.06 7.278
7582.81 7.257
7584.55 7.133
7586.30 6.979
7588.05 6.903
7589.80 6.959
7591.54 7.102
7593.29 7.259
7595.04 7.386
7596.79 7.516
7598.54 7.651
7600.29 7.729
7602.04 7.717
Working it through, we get 1.08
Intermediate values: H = 0.976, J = 1.03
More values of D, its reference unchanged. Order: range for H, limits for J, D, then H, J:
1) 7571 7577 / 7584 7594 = 1.04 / 0.999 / 1.02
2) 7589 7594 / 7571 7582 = 0.98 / 1.010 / 1.00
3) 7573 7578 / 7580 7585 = 0.98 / 1.001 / 0.99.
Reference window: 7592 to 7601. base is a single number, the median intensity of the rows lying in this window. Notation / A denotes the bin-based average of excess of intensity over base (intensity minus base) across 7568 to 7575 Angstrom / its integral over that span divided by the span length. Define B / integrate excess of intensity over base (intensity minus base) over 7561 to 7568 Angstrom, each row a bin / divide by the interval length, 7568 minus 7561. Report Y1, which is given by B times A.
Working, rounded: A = -0.22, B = -0.32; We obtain 0.070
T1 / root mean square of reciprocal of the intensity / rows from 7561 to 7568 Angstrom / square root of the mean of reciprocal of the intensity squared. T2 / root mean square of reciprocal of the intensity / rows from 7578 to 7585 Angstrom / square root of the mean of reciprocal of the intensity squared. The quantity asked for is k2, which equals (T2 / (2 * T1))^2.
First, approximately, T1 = 0.139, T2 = 0.138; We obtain 0.248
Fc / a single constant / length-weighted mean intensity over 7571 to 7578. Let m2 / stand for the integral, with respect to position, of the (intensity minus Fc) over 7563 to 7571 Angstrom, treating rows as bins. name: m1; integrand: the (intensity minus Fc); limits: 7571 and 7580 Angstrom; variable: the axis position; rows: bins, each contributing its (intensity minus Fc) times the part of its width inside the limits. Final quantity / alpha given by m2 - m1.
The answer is 0.6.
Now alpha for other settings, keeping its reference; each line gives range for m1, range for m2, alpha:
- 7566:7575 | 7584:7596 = -2.1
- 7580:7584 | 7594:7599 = 1.3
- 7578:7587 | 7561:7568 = 0.2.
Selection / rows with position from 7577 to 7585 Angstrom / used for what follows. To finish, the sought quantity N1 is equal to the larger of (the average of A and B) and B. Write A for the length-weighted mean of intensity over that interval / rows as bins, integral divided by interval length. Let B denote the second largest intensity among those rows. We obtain 7.26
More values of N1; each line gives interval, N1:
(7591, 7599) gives 7.52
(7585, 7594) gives 7.10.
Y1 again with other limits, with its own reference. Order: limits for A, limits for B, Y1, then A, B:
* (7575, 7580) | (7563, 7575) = 0.084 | -0.34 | -0.25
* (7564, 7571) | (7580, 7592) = 0.089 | -0.21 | -0.43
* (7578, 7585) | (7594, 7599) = 0.005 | -0.29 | -0.02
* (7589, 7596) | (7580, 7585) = 0.095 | -0.33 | -0.29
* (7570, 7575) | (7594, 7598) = 0.014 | -0.25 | -0.06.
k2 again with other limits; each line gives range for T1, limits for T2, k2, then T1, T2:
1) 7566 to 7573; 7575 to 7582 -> 0.260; 0.136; 0.139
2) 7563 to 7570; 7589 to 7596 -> 0.256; 0.138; 0.139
